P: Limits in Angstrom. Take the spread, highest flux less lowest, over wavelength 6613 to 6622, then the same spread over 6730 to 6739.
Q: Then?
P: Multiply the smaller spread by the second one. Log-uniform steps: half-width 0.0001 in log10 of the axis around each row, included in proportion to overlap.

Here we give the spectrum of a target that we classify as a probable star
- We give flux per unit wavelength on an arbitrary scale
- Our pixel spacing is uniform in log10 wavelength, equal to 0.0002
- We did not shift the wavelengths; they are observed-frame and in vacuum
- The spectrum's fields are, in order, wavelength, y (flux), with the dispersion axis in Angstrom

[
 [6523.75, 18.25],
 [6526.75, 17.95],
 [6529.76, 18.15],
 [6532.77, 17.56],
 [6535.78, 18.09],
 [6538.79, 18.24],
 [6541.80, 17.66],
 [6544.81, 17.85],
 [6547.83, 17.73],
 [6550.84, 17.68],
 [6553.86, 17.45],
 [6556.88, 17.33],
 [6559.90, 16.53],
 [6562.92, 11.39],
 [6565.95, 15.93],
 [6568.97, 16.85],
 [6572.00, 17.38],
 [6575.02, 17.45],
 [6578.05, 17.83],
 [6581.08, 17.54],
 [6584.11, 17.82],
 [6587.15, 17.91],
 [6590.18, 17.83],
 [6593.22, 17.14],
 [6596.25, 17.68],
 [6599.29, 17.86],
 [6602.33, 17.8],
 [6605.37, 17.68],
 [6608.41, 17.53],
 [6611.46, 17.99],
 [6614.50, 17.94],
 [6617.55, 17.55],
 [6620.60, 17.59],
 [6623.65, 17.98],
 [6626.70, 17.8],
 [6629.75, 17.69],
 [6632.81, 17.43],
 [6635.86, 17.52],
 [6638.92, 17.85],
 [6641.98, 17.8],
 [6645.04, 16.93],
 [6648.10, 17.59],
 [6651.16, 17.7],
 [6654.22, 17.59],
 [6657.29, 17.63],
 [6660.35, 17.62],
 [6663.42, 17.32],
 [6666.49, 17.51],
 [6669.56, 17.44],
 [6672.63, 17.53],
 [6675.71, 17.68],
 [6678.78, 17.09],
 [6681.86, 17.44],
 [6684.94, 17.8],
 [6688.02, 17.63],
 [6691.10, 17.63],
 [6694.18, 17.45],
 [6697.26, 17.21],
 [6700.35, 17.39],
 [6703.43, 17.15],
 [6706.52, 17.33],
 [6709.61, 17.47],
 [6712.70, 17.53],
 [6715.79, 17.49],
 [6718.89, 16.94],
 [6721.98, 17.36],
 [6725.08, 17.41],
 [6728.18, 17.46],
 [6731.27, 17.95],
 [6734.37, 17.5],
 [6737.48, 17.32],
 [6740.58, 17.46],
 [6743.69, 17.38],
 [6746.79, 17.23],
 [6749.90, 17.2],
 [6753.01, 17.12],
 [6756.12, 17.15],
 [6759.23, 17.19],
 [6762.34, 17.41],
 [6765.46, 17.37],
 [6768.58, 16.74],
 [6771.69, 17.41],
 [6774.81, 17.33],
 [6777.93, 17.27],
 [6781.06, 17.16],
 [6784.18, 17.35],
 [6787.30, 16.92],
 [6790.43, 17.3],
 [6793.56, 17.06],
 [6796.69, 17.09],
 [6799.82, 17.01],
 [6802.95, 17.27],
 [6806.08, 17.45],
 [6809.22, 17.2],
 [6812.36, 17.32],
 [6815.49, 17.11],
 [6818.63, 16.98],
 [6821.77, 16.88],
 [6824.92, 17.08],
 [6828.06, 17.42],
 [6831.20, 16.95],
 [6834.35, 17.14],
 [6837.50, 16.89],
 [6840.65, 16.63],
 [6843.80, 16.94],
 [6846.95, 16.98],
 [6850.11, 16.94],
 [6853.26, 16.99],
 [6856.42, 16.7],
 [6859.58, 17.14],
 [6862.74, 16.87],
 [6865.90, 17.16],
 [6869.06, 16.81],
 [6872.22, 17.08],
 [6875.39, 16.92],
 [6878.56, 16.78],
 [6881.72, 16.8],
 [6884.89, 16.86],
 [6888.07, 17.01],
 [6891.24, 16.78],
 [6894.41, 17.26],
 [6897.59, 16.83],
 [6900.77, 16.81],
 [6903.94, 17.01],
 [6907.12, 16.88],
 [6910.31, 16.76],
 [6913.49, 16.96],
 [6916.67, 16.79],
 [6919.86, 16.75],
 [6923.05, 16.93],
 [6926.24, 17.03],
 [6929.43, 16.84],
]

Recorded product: 0.25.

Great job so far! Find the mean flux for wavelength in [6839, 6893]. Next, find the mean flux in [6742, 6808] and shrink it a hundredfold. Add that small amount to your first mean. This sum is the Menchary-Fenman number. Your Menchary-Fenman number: 17.1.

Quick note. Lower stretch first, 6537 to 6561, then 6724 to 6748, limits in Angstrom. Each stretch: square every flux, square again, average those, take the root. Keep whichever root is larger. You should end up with 309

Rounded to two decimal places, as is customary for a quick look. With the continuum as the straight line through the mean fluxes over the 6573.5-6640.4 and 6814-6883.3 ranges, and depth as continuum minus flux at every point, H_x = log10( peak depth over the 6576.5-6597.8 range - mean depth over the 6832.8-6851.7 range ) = -0.27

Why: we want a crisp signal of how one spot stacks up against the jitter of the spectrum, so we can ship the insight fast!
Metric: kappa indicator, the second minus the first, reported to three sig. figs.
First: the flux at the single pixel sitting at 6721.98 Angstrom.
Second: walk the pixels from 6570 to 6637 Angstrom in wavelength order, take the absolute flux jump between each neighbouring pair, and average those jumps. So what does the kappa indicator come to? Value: -17.1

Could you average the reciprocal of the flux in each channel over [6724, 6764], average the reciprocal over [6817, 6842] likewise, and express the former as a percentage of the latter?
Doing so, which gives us 97.9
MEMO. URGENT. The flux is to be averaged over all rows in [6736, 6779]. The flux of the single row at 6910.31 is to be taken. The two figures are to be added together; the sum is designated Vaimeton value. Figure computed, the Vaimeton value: 34.0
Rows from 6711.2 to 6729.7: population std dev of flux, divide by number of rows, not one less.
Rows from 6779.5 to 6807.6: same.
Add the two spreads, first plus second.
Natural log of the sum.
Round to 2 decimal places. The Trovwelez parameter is -1.02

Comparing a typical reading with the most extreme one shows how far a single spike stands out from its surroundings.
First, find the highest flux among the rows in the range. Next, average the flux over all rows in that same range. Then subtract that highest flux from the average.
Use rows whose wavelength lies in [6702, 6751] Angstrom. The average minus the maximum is -0.56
